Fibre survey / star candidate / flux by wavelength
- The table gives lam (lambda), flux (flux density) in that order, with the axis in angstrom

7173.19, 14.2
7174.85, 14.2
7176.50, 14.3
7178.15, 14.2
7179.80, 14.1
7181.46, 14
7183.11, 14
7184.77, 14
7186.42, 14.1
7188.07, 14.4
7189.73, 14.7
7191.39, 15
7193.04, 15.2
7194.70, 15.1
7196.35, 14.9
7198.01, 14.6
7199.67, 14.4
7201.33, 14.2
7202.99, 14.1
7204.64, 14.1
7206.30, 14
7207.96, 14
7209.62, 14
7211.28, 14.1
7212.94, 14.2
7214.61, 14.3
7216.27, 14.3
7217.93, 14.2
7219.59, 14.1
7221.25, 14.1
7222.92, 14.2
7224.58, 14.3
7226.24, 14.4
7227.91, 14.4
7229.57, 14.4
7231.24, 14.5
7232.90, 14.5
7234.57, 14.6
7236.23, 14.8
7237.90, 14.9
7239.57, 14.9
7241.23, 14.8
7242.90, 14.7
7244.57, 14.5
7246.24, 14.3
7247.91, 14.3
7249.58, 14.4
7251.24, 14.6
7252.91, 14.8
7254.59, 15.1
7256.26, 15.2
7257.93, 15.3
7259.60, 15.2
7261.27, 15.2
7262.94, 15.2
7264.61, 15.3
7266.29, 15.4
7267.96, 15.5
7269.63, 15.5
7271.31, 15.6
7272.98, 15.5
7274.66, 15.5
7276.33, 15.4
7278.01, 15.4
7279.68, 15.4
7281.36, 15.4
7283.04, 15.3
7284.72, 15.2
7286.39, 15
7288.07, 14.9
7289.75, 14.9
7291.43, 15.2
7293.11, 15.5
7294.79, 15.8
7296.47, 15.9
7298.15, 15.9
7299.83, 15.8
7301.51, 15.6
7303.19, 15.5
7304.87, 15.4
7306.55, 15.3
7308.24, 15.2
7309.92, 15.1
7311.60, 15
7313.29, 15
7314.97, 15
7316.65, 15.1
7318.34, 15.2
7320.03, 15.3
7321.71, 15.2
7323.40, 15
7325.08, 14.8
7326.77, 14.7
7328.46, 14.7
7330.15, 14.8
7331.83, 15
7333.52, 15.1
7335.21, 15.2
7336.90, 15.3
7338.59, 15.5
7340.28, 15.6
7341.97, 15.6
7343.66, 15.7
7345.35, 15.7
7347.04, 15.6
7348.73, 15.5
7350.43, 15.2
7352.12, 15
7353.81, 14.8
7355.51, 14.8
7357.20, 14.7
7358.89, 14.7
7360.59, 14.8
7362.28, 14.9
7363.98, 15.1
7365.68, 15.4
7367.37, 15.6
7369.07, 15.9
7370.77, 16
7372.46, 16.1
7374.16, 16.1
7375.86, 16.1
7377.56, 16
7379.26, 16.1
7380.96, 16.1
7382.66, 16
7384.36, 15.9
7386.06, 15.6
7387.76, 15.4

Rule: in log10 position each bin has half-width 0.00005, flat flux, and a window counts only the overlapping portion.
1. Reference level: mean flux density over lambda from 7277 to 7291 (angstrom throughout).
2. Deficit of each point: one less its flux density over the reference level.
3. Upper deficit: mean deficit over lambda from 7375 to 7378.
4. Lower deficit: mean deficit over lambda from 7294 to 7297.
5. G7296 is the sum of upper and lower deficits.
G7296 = -0.10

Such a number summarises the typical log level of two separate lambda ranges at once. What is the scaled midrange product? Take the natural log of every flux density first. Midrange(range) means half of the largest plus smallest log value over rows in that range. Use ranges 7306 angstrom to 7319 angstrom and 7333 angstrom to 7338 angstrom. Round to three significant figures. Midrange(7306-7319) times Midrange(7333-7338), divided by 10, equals 0.740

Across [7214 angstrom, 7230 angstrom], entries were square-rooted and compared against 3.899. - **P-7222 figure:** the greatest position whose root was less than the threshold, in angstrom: 7229.57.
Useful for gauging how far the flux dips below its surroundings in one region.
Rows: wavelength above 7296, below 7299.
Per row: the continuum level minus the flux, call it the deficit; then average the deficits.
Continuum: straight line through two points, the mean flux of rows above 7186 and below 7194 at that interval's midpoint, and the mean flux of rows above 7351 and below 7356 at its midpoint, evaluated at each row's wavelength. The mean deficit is -1.1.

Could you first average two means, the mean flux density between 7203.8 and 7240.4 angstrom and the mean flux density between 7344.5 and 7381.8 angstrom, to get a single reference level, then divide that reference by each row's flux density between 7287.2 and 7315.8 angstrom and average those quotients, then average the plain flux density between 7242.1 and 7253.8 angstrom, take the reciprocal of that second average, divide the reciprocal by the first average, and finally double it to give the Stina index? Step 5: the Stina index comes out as 0.142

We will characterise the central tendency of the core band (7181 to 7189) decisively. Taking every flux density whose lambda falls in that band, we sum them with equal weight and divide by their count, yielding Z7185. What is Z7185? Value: 14.1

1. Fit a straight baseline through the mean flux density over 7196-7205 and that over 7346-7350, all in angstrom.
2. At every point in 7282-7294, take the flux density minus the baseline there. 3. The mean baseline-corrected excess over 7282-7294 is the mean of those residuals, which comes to 0.1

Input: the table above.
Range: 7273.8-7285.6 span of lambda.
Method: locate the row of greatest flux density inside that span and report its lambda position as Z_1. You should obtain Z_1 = 7274.66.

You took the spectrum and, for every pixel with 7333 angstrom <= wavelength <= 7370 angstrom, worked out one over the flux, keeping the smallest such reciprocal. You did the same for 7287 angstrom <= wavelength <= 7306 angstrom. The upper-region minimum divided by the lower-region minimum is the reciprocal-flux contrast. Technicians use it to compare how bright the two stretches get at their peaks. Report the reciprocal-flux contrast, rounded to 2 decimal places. 1.00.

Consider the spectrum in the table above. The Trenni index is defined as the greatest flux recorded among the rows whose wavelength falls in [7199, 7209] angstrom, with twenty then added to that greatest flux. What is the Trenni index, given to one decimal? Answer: 34.4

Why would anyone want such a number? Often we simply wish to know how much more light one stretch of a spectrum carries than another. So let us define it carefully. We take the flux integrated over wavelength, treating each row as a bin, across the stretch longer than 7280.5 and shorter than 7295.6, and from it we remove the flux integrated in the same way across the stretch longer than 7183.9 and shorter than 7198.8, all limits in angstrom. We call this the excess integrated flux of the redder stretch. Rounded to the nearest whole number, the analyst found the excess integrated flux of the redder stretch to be 12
